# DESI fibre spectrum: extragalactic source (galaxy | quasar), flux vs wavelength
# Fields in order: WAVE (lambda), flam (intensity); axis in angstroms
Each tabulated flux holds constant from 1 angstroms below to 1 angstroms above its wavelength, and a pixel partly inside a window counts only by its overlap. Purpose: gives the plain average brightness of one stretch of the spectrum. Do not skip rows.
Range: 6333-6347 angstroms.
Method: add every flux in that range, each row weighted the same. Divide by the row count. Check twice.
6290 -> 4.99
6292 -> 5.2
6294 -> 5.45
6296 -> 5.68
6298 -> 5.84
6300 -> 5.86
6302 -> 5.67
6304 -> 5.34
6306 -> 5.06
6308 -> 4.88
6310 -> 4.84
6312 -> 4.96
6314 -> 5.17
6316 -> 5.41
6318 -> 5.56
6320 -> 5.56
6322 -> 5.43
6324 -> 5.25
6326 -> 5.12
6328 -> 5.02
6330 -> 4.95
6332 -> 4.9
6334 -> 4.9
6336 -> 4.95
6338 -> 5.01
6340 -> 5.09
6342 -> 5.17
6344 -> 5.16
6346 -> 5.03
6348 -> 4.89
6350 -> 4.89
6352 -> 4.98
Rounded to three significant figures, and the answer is 5.04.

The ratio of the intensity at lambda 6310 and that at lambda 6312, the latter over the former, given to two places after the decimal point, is 1.02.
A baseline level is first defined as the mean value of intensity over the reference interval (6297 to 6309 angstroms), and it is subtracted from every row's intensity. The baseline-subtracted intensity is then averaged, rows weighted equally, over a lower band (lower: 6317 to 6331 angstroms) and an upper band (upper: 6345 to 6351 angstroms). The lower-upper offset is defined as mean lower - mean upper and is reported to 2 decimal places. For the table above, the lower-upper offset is 0.33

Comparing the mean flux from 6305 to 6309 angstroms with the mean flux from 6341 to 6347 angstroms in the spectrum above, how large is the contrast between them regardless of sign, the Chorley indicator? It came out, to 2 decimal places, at 0.15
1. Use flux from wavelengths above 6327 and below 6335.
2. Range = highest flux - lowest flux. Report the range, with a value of 0.12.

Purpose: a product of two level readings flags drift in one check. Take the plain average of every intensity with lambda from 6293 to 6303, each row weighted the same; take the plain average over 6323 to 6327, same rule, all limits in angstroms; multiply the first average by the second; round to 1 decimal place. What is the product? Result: 29.6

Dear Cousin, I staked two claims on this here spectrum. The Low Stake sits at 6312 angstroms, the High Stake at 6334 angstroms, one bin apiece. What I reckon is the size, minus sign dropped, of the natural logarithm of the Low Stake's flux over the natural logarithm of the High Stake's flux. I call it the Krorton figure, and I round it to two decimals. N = 1.01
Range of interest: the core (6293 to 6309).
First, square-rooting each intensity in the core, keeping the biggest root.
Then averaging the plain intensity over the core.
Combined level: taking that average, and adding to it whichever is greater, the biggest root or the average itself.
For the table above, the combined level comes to 10.9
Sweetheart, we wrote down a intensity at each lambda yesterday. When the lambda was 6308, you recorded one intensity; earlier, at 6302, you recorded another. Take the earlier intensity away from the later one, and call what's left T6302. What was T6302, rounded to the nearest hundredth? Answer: -0.79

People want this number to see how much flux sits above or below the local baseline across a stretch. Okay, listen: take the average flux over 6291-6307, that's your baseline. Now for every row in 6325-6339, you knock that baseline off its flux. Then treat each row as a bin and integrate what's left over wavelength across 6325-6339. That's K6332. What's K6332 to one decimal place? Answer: -7.5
